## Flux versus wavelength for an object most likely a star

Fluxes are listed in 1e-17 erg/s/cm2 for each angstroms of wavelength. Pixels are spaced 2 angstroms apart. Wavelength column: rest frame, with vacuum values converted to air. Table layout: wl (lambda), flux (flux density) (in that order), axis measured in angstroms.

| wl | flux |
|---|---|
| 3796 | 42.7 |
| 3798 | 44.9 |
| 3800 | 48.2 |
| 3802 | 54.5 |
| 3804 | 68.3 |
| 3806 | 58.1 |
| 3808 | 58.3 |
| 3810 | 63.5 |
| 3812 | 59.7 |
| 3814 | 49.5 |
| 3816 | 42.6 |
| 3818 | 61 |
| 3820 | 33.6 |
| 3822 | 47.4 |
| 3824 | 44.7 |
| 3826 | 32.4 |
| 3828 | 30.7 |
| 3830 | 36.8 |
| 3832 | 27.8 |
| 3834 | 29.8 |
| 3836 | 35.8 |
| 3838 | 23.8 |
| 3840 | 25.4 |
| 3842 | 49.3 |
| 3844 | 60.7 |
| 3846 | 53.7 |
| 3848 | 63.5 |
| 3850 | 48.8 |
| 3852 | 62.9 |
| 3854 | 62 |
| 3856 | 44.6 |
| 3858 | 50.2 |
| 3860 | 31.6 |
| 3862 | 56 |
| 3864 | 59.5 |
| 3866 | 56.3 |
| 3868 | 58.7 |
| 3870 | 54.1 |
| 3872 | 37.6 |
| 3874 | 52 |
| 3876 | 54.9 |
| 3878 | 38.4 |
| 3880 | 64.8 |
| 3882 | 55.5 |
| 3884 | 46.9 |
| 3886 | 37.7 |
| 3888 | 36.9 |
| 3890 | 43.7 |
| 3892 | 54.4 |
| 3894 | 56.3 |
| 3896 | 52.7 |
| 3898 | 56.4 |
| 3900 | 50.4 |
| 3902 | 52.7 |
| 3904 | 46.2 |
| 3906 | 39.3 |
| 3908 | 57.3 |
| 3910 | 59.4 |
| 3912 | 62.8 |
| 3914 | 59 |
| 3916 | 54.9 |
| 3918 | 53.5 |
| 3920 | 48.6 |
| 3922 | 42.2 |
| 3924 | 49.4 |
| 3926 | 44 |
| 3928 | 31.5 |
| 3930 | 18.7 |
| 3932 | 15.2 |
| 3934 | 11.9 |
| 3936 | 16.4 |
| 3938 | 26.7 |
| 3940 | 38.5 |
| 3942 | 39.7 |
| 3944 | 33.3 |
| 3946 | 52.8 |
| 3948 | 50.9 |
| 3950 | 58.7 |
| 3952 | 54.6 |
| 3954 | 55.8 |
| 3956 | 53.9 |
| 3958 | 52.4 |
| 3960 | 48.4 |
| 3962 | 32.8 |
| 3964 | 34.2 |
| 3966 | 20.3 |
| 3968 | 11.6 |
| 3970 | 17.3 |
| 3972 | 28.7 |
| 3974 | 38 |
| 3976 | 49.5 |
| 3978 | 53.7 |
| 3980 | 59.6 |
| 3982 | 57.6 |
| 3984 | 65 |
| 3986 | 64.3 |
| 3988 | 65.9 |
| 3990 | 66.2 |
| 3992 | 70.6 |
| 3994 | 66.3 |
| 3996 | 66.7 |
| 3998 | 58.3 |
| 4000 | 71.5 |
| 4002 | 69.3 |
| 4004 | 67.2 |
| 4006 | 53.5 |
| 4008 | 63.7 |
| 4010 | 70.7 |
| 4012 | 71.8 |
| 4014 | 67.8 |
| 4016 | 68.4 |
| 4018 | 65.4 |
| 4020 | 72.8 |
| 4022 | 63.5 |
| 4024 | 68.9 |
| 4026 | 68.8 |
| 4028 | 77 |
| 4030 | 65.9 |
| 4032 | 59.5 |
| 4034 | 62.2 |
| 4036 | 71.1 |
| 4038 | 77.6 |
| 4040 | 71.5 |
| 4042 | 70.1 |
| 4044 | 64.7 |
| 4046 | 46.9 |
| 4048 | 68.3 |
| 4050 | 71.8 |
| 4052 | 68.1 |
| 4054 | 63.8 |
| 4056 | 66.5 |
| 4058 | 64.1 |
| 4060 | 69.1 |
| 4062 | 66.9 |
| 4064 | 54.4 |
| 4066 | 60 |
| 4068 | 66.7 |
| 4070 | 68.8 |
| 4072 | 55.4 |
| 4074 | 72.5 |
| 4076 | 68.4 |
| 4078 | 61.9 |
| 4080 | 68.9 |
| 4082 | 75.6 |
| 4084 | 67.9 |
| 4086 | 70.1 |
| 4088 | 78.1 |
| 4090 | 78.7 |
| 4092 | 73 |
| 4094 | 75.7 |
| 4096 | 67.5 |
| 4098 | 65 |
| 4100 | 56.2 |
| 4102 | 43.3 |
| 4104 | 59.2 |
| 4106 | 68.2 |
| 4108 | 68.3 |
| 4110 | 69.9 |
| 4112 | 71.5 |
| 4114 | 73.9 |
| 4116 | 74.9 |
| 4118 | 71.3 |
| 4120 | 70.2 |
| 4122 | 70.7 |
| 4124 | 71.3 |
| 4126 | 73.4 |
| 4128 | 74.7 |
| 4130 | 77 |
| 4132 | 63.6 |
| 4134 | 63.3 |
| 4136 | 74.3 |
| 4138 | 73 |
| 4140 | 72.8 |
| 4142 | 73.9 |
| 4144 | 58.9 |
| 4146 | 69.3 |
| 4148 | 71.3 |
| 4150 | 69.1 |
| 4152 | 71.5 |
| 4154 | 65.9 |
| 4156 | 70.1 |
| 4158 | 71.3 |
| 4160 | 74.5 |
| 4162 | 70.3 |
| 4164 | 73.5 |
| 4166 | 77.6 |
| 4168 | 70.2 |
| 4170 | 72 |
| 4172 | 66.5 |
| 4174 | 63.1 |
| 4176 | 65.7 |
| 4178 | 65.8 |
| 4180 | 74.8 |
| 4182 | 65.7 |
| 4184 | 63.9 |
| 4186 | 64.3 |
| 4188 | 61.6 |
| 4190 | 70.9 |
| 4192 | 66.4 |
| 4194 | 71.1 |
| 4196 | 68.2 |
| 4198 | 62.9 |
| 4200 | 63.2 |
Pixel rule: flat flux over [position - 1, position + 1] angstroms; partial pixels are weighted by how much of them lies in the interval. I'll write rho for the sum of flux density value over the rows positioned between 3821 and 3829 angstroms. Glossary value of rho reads 155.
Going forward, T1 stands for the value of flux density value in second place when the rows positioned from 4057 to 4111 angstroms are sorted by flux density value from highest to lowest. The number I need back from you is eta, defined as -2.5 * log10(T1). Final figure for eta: -4.73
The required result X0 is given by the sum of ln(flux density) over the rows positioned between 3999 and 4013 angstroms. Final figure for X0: 29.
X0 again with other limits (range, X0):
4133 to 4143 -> 21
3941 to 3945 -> 7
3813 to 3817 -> 8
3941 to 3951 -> 19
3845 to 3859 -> 28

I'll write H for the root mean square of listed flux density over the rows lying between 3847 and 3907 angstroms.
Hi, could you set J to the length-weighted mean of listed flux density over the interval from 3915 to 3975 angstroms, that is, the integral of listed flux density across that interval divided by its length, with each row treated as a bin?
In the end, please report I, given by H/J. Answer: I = 1.36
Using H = 52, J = 37.8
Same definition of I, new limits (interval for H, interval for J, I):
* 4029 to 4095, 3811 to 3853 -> 1.55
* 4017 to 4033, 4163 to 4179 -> 0.98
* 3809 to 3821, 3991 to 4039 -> 0.78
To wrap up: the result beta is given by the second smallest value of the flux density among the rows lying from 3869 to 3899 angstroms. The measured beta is 37.6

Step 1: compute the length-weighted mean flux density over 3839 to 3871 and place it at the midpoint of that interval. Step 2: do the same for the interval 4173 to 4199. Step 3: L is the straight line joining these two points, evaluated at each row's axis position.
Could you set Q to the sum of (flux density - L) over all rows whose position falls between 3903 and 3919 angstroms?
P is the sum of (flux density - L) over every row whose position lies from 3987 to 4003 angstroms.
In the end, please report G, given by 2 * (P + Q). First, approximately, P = 68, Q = -5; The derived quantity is 126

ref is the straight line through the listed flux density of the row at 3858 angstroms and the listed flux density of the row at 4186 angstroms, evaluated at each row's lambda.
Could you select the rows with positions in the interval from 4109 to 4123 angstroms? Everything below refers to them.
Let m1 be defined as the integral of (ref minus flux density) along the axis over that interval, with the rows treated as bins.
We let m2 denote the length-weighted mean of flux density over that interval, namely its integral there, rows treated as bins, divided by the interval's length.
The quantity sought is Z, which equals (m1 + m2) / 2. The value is -37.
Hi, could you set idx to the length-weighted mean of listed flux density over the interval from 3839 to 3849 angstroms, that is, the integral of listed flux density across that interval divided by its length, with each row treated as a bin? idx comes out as 51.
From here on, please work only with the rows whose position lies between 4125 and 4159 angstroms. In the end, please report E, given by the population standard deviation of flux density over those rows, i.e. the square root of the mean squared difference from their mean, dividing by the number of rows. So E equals 5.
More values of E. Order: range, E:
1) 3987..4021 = 5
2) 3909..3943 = 16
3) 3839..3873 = 11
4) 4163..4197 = 4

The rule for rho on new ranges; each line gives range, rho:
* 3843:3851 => 227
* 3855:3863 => 182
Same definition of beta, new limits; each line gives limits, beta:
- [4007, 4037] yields 62.2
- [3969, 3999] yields 28.7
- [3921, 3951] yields 15.2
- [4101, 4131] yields 59.2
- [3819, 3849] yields 25.4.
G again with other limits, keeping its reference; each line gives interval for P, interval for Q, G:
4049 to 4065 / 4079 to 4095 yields 254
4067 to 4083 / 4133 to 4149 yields 169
